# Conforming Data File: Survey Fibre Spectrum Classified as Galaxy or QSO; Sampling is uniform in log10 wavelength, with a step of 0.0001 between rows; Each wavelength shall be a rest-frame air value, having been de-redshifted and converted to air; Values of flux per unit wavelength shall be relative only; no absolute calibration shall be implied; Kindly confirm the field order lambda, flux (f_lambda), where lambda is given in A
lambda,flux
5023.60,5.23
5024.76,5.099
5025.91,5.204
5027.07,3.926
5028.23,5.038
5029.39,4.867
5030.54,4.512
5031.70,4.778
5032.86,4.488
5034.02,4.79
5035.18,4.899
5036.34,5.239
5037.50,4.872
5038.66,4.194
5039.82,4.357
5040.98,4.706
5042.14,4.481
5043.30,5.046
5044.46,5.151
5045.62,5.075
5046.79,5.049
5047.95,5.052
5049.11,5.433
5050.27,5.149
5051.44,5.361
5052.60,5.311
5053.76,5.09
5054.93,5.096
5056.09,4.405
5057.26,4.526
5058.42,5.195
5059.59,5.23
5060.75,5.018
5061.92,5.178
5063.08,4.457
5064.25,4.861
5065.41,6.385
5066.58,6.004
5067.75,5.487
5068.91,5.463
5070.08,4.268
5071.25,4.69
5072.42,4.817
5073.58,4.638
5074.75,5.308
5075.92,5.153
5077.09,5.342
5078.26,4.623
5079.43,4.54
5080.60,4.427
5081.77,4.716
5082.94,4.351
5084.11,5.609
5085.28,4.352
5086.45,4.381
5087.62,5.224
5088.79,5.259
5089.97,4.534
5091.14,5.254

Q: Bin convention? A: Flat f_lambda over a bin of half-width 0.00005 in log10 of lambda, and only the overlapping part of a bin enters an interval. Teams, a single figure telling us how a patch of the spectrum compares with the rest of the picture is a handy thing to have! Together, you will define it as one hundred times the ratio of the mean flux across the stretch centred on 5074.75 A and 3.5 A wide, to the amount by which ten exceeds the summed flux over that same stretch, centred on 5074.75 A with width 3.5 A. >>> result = -99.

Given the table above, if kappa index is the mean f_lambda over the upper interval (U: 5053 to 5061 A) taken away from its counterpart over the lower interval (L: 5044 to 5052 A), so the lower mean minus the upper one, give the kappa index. 0.24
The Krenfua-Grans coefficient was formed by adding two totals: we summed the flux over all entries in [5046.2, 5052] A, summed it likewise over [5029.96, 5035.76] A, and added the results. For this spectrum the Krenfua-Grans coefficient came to 49.5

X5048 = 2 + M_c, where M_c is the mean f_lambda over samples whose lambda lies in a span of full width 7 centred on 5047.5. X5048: 7.2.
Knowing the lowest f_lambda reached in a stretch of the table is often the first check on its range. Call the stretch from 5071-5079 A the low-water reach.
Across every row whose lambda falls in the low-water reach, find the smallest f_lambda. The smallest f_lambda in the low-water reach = 4.623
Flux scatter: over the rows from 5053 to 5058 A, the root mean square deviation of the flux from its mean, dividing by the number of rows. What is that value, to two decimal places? 0.32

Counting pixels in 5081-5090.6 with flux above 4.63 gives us 4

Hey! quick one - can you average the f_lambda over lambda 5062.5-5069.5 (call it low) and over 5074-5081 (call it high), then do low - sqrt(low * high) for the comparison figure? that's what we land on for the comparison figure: 0.28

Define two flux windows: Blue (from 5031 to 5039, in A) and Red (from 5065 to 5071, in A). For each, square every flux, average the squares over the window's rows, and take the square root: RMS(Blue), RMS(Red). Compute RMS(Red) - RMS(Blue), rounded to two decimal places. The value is 0.81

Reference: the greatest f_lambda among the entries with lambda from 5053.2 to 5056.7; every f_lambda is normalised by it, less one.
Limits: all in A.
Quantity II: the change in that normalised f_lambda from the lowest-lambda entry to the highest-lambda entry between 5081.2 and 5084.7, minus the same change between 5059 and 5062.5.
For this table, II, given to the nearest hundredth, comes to 0.19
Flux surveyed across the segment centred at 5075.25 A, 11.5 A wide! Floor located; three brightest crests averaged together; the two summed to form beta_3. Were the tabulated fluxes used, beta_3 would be 9.5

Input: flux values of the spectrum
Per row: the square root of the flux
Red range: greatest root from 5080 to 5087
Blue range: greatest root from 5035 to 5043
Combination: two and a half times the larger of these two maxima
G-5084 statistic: 5.92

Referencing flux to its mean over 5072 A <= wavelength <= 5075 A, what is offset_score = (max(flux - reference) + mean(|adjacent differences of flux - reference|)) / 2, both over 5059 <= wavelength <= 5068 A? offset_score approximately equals 1.0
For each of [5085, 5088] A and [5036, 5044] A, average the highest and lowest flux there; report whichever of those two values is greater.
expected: 4.79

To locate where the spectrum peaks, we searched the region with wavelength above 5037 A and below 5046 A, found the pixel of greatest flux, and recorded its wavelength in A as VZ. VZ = 5044.46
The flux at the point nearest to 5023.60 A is 5.23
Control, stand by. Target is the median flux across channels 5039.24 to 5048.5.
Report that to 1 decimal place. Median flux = 5.0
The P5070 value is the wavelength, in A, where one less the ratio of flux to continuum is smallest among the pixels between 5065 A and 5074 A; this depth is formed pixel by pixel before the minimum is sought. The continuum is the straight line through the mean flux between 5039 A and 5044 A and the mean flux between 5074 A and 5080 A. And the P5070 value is 5065.41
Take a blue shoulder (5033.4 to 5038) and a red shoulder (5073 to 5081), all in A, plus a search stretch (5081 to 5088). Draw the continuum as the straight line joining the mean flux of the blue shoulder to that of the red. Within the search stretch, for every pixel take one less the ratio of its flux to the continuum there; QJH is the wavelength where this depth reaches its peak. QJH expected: 5082.94 A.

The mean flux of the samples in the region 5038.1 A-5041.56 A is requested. 4.42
